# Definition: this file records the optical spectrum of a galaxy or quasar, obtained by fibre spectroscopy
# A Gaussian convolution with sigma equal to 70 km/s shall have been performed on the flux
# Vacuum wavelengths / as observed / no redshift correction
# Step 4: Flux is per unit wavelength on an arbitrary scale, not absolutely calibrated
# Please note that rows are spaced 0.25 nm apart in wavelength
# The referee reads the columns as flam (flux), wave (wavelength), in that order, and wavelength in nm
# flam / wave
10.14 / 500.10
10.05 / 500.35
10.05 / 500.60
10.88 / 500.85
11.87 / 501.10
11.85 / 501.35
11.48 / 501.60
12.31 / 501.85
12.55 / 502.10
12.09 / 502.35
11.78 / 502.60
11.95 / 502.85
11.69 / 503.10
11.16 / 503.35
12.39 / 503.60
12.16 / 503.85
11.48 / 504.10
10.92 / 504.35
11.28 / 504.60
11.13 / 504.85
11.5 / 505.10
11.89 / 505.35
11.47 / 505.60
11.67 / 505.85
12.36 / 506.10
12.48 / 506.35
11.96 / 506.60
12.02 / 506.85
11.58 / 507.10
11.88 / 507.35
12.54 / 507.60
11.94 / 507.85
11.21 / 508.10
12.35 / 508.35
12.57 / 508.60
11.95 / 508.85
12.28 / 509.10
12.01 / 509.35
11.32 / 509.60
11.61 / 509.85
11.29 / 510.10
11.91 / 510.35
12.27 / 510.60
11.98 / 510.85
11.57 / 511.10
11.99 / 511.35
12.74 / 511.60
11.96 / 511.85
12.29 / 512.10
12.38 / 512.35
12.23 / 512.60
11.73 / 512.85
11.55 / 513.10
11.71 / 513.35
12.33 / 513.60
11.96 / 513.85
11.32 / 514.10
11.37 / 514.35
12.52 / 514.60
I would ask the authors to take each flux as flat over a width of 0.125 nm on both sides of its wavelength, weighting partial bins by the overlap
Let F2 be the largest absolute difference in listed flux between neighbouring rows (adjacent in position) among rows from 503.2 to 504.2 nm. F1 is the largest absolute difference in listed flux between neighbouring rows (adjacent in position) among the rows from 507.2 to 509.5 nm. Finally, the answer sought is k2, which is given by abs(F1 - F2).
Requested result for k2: 0.1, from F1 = 1.14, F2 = 1.23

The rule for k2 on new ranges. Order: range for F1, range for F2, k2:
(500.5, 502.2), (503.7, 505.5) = 0.3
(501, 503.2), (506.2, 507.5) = 0.3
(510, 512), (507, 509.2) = 0.4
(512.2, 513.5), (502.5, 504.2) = 0.7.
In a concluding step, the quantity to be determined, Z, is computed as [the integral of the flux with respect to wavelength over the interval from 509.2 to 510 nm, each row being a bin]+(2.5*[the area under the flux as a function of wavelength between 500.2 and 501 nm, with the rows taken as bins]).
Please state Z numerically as 30.1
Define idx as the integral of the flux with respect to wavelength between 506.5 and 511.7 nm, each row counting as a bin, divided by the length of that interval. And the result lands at 11.9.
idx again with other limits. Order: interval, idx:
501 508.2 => 11.8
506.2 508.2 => 12.0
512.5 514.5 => 11.8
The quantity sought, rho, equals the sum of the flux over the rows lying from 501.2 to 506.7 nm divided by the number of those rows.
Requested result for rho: 11.8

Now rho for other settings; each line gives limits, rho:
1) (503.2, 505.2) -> 11.5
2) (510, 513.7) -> 12.0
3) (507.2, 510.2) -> 11.9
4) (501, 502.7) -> 12.0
